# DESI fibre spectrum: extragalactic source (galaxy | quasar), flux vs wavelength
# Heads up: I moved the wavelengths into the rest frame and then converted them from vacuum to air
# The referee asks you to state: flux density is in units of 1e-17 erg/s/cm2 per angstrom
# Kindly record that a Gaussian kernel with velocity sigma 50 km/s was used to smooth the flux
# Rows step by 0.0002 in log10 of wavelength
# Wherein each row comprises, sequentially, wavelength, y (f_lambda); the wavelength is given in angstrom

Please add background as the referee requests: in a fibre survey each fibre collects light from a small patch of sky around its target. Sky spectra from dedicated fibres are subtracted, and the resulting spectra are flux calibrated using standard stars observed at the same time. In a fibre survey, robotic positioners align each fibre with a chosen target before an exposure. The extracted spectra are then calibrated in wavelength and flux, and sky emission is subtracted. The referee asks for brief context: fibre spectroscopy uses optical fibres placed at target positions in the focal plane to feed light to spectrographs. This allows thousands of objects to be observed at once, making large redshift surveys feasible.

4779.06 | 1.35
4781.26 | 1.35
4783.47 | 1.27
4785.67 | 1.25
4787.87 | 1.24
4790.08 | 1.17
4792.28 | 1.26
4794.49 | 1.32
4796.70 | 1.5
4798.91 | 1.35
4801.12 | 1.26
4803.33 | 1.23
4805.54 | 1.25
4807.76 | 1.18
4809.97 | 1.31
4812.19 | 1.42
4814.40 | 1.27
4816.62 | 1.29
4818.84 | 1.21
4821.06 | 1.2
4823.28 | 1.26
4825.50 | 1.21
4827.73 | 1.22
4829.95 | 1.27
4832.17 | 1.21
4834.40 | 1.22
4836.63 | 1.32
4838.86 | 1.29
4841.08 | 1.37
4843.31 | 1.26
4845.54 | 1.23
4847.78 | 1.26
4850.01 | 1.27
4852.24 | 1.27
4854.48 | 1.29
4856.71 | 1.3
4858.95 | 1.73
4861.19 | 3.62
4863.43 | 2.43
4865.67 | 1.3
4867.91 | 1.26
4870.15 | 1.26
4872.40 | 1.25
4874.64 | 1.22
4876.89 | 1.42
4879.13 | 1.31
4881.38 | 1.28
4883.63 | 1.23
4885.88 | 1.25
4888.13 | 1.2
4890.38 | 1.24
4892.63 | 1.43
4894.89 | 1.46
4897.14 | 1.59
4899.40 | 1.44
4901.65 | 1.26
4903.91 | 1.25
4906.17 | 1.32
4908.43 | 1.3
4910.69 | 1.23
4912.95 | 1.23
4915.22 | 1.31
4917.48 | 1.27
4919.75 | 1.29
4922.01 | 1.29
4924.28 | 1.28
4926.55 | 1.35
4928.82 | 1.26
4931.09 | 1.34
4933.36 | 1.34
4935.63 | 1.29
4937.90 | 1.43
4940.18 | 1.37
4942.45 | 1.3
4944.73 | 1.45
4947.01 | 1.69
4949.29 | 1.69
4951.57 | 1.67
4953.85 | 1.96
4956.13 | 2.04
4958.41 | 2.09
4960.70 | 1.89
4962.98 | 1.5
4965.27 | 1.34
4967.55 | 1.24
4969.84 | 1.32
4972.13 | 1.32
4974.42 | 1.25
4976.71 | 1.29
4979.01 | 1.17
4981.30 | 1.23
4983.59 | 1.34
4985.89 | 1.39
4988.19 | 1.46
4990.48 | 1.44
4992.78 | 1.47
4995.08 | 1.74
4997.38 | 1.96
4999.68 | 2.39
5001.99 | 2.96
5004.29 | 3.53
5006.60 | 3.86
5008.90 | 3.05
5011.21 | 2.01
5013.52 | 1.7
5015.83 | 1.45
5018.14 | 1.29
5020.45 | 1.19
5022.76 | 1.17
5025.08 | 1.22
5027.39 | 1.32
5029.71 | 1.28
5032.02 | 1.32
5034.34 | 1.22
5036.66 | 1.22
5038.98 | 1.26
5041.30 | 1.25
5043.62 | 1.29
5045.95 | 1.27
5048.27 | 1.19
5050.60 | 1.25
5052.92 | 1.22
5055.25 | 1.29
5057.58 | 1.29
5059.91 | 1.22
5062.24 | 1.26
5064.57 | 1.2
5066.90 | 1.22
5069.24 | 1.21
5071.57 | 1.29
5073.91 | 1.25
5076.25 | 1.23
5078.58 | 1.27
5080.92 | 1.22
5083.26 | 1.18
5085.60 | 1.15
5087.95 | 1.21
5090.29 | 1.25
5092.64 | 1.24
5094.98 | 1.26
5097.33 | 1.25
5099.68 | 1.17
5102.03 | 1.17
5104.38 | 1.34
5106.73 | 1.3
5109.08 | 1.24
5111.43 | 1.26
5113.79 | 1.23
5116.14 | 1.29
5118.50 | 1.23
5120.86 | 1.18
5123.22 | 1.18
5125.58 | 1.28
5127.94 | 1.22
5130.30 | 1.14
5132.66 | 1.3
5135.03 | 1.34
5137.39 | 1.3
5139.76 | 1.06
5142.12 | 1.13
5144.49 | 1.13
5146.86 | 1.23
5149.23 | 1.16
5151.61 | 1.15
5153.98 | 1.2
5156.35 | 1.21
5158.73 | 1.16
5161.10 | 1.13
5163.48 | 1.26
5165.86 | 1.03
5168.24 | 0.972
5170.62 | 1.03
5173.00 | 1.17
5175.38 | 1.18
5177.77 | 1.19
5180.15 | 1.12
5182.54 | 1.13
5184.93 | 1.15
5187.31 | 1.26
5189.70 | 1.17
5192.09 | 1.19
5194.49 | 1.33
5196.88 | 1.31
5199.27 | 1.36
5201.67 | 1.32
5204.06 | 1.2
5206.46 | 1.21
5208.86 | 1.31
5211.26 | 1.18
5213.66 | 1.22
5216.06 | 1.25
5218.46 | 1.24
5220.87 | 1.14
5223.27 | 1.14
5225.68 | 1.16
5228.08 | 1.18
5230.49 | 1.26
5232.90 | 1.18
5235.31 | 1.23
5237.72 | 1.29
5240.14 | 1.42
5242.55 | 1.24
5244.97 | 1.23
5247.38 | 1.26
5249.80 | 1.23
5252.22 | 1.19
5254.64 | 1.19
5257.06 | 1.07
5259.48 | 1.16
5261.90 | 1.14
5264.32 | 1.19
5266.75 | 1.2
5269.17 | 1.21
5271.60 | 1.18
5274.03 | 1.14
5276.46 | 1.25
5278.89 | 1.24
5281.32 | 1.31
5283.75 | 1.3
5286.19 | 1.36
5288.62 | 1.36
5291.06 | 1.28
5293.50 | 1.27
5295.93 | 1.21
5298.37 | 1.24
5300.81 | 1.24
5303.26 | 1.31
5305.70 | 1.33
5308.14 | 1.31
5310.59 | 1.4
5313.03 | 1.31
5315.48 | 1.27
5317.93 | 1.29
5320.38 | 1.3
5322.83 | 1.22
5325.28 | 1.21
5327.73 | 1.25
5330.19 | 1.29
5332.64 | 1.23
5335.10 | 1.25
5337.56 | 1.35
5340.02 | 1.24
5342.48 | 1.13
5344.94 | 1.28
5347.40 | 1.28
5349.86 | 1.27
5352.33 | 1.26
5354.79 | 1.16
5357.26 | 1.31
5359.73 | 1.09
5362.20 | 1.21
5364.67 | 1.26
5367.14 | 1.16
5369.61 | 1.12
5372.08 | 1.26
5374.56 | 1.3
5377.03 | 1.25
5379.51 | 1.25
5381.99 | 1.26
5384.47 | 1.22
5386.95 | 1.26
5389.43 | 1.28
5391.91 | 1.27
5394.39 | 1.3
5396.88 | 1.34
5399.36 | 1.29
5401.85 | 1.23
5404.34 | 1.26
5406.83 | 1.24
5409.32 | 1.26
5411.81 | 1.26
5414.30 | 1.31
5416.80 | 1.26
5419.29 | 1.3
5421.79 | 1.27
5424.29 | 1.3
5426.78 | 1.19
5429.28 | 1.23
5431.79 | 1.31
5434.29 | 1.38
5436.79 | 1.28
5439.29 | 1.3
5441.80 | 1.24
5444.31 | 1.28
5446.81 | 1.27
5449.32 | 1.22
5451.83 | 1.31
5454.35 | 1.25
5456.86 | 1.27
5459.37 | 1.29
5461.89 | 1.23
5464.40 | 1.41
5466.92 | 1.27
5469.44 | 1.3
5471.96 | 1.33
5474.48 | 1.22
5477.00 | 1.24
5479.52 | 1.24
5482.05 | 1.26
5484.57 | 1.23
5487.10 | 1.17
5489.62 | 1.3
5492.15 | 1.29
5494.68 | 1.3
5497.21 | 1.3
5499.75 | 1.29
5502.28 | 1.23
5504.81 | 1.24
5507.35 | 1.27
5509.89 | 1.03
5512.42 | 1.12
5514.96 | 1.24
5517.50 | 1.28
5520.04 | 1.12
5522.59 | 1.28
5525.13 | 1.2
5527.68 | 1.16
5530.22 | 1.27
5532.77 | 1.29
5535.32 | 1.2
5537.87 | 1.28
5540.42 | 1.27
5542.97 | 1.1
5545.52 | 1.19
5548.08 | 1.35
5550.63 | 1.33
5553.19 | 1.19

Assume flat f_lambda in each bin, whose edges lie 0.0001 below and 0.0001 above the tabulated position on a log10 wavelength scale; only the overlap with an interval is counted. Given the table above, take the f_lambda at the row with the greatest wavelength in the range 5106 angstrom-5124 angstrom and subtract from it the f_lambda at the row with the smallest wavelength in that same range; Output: -0.12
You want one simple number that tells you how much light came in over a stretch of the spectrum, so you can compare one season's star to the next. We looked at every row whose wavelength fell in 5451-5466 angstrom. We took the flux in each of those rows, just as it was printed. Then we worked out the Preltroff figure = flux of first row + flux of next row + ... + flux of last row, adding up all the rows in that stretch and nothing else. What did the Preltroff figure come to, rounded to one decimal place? 7.8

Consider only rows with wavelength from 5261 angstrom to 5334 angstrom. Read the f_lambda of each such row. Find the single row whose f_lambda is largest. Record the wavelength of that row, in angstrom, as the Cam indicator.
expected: 5310.59 angstrom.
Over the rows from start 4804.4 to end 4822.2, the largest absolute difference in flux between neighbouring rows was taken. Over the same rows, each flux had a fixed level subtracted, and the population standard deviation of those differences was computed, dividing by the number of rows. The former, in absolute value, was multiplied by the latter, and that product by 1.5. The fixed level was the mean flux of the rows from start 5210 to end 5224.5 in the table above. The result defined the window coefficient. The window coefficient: 0.016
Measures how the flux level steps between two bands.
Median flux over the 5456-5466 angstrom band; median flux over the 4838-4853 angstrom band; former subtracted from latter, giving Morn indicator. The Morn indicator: -0.010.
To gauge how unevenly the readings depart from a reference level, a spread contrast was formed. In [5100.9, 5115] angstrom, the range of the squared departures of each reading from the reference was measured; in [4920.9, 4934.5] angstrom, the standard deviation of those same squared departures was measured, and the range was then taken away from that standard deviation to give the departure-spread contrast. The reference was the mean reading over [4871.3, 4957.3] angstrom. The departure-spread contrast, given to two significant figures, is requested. -0.038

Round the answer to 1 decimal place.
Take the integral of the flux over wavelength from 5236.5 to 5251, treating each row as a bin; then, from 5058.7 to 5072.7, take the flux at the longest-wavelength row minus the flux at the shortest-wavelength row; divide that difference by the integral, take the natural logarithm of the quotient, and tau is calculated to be -5.6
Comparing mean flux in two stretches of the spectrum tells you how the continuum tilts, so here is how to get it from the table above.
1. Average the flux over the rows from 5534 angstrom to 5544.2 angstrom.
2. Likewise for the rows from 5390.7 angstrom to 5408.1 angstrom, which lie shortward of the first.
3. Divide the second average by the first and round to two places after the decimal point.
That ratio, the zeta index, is 1.05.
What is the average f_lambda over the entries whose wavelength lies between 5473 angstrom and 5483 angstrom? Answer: 1.24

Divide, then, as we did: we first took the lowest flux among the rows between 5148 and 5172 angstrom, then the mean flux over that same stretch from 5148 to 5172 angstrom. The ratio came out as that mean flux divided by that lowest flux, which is 1.16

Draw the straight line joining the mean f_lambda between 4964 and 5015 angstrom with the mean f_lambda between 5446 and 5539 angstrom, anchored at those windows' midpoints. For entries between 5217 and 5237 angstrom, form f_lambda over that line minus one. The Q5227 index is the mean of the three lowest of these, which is -0.27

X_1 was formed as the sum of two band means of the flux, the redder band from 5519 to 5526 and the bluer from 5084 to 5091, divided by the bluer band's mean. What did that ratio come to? 2.00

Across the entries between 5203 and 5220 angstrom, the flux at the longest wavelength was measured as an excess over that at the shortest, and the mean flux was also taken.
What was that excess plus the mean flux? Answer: 1.27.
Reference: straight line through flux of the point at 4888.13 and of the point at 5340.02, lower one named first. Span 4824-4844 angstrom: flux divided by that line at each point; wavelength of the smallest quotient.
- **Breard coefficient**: 4832.17 angstrom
